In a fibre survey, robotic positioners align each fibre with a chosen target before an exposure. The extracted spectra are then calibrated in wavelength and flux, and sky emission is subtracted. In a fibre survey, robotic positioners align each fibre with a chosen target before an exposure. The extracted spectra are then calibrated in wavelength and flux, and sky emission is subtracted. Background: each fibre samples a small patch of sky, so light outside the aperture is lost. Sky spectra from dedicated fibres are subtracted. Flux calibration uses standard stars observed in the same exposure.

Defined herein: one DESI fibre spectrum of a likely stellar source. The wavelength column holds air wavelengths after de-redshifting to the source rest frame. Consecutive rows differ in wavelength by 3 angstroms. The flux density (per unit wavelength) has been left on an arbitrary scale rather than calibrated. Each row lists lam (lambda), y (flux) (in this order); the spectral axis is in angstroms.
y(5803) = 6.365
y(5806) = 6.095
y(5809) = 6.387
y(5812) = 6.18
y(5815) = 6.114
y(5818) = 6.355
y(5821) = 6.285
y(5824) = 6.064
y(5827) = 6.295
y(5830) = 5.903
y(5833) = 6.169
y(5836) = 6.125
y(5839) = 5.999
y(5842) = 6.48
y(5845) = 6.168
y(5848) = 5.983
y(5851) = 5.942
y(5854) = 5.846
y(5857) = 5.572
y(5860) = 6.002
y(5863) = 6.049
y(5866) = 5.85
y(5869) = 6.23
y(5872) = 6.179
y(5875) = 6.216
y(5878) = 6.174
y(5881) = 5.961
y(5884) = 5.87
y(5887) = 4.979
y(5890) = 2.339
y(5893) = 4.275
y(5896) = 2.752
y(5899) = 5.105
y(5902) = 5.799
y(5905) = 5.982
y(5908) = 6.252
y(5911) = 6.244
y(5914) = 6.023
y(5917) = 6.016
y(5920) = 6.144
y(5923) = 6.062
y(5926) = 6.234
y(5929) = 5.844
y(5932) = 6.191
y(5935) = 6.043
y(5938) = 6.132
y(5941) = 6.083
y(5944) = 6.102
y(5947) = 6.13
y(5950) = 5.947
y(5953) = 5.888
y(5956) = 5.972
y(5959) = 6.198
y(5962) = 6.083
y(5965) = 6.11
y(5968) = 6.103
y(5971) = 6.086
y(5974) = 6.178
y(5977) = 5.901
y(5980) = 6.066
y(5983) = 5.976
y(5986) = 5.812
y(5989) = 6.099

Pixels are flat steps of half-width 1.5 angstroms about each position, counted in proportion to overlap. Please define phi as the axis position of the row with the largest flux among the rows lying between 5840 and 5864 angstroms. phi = 5842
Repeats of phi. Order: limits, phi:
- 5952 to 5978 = 5959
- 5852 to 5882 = 5869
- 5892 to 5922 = 5908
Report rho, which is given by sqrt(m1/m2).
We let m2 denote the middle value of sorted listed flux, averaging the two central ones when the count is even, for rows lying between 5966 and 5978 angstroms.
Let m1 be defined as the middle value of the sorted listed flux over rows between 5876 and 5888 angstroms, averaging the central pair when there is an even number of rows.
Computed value 0.99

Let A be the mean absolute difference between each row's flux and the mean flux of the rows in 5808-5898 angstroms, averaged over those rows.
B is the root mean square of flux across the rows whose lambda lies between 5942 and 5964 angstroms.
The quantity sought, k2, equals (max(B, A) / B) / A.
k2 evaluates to 1.7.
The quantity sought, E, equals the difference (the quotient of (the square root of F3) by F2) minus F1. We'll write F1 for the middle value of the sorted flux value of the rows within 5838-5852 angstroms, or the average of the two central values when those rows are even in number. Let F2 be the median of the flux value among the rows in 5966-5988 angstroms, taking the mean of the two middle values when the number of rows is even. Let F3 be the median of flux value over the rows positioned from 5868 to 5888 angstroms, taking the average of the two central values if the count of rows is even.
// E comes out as -5.59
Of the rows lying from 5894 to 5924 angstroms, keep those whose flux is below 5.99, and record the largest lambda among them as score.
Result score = 5905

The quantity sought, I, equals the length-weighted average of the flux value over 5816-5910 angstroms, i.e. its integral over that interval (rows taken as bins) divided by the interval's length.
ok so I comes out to 5.7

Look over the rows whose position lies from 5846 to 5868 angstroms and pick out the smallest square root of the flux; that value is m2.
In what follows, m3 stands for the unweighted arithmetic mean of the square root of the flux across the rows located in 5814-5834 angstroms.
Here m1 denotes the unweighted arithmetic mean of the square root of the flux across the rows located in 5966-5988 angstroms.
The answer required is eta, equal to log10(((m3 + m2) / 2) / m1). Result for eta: -0.005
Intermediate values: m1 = 2.45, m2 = 2.361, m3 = 2.48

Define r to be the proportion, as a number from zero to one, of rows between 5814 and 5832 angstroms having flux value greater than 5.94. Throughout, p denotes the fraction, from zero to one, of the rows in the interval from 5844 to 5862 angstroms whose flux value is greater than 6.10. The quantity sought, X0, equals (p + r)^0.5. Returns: 1.0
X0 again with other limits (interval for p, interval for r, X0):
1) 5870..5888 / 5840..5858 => 1.1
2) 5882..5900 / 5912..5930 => 0.9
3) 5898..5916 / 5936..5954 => 1.1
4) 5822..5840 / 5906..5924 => 1.2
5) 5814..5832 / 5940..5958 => 1.2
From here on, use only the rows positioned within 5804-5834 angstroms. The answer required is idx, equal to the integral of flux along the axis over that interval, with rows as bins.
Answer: 186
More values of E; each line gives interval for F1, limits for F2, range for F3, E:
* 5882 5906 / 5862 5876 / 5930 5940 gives -4.64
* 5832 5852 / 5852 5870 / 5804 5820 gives -5.71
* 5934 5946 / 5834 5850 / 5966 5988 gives -5.69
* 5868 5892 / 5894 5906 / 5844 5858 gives -5.62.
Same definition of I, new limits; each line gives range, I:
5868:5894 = 5.4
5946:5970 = 6.1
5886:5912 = 4.8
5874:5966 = 5.7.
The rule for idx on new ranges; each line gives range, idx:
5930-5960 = 182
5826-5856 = 182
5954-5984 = 182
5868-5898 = 152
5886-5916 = 150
